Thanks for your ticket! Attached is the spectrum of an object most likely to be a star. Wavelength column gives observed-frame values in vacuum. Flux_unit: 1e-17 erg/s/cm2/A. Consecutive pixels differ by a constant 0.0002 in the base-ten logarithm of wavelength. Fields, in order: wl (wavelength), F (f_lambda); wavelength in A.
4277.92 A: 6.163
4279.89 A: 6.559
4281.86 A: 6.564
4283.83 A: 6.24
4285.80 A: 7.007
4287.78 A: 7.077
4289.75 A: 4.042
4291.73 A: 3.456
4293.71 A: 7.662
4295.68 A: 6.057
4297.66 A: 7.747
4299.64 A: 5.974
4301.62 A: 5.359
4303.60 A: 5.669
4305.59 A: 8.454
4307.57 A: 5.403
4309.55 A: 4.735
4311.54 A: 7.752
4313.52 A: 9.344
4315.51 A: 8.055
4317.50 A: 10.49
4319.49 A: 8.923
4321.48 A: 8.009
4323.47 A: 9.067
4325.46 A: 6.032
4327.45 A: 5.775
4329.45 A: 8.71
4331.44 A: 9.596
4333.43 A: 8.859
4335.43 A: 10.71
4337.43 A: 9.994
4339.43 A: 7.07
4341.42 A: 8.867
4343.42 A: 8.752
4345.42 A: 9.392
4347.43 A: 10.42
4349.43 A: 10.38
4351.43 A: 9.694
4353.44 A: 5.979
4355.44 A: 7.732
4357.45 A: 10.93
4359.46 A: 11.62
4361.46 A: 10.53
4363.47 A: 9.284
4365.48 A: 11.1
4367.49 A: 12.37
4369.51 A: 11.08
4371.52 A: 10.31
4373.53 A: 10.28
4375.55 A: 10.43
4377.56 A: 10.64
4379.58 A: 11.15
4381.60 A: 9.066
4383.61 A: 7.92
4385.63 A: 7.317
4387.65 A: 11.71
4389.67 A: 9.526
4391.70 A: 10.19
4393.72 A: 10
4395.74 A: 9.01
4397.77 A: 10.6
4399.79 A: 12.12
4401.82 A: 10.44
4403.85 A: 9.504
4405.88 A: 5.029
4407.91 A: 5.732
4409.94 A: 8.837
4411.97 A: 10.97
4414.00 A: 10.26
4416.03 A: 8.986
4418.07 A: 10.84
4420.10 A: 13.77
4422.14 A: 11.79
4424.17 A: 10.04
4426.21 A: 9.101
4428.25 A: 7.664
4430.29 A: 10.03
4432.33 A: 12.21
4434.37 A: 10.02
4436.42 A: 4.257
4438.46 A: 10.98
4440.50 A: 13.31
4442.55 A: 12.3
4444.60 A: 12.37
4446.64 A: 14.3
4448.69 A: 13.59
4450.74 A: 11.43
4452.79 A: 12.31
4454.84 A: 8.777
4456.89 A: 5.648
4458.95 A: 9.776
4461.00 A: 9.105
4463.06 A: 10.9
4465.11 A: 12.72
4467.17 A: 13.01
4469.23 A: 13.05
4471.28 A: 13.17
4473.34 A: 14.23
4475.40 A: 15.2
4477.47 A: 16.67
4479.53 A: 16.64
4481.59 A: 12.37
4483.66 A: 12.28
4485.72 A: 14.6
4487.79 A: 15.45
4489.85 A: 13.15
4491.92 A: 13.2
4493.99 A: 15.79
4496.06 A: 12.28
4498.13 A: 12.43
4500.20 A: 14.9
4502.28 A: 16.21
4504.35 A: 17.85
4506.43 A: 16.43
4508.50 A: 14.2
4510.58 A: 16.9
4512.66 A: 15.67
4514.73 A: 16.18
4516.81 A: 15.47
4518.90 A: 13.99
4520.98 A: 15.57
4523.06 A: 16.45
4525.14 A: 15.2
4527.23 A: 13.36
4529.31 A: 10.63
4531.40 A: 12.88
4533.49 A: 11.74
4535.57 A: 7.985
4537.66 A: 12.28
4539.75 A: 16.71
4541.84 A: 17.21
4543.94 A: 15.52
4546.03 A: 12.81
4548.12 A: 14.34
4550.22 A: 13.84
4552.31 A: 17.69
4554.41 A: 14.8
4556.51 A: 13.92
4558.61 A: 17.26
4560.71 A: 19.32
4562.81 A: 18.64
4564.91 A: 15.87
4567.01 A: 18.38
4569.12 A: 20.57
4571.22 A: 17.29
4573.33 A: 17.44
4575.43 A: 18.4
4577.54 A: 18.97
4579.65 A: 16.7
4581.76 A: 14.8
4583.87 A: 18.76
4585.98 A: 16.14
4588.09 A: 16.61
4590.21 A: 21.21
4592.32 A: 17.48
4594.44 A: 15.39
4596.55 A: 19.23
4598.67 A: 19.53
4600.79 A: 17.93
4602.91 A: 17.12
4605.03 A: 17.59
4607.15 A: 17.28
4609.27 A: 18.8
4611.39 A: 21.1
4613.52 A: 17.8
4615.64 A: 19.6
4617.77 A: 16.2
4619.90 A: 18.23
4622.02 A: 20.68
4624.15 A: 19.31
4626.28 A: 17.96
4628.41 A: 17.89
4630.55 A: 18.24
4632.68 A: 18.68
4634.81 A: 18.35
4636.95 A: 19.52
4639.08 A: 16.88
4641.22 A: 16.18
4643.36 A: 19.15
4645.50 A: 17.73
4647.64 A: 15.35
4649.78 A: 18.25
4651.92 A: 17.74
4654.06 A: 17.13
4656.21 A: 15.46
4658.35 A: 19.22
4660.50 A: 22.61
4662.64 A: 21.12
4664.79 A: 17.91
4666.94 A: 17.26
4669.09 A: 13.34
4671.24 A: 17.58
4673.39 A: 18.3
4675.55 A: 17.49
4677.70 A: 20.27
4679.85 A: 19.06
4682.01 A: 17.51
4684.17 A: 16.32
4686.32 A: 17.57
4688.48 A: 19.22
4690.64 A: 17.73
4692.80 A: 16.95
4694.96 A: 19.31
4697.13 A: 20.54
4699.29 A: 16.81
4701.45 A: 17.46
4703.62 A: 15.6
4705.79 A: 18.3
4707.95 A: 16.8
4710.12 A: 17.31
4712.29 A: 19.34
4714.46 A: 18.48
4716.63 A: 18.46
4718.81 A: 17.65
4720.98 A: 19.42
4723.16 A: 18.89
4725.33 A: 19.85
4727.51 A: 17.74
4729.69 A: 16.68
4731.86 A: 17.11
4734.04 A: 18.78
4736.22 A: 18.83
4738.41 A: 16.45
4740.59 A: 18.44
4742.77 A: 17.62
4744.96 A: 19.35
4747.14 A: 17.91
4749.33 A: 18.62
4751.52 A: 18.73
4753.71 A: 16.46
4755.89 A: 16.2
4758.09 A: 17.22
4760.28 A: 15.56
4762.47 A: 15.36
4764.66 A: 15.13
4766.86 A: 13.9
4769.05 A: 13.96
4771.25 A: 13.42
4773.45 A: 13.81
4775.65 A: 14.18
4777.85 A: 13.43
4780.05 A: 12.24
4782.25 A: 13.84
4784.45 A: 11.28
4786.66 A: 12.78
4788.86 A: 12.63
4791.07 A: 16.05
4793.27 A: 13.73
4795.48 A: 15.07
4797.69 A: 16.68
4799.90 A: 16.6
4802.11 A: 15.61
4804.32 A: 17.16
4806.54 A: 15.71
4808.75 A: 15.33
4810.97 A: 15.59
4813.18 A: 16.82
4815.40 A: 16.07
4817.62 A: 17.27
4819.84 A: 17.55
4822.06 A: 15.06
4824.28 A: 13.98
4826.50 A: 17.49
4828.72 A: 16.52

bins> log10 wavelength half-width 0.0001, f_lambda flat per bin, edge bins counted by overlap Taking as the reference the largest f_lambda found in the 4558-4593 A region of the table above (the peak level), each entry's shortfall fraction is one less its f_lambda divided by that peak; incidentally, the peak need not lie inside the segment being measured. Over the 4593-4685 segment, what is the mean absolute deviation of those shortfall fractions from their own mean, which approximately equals 0.060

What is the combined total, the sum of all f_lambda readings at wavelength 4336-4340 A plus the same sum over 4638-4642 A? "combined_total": 50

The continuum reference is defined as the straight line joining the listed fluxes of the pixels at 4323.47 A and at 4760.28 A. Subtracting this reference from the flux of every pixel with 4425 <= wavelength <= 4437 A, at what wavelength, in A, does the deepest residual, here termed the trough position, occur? 4436.42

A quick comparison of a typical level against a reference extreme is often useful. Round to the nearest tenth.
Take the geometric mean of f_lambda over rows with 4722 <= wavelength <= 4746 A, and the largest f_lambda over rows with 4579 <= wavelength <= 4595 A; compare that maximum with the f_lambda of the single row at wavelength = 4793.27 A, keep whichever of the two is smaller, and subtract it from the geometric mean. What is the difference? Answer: 4.4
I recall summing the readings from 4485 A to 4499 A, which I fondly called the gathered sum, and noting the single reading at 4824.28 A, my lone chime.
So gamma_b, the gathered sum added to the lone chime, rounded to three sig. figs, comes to 111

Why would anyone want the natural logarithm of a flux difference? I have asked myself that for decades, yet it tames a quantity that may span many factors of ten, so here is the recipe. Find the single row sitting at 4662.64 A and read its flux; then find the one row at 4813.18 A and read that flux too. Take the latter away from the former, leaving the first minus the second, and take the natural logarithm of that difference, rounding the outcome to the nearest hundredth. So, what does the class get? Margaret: 1.46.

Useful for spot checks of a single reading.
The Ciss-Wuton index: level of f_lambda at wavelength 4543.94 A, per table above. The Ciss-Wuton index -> 15.52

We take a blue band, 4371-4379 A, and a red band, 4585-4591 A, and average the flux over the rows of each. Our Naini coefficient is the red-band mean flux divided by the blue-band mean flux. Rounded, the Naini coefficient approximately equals 1.7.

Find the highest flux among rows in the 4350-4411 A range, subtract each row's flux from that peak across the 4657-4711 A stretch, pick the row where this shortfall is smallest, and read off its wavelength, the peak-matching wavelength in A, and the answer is 4660.50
